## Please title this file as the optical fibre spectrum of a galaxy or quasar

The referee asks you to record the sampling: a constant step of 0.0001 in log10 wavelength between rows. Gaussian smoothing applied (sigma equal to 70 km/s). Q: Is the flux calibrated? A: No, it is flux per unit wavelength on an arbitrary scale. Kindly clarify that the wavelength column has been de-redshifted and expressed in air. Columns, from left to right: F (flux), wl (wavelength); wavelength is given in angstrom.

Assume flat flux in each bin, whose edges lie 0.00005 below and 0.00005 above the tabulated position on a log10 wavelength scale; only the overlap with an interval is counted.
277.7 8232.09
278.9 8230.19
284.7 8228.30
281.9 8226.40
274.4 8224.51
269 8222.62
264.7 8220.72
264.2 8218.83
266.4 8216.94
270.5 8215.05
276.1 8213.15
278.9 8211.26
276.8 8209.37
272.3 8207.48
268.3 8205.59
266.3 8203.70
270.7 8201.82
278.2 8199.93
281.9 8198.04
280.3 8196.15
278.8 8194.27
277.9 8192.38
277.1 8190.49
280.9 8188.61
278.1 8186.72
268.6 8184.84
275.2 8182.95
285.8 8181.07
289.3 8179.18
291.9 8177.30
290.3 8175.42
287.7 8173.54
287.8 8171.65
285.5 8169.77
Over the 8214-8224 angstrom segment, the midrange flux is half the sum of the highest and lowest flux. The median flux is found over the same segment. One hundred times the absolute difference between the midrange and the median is 95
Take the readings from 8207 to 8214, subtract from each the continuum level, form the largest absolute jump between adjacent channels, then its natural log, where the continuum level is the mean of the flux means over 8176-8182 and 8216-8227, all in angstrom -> 1.5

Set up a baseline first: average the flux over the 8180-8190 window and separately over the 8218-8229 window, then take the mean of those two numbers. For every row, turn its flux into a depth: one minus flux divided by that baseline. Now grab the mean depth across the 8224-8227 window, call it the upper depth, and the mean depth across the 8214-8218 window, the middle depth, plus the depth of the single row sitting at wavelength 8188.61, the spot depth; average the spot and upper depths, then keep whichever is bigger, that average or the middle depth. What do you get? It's 0.025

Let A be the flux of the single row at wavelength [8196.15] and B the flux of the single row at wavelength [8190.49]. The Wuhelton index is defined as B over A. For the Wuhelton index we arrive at 0.99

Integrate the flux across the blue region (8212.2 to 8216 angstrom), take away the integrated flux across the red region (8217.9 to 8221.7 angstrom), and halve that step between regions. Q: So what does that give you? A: 16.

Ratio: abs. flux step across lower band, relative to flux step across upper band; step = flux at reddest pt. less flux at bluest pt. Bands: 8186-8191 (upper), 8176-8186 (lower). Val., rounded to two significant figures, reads -23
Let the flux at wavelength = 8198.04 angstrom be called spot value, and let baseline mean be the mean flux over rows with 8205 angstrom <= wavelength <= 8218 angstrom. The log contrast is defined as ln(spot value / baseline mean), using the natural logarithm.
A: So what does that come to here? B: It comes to 0.033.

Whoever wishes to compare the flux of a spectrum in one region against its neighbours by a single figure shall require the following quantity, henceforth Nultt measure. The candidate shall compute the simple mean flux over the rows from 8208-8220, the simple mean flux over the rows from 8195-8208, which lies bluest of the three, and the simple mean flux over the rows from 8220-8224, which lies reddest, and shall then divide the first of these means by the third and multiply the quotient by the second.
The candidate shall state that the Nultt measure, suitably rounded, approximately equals 279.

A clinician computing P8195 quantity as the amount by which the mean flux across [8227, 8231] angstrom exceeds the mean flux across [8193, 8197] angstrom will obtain 2.2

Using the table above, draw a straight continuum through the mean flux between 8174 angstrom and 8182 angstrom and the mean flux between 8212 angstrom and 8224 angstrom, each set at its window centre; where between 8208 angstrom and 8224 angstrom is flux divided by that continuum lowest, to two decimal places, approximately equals 8218.83 angstrom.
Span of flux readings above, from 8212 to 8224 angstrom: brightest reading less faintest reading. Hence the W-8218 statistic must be 12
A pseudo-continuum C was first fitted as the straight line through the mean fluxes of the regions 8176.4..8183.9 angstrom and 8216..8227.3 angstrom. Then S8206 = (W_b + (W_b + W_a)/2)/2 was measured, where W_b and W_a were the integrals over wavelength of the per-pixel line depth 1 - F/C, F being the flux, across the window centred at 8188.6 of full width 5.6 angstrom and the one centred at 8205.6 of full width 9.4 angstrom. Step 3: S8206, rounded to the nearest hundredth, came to 0.10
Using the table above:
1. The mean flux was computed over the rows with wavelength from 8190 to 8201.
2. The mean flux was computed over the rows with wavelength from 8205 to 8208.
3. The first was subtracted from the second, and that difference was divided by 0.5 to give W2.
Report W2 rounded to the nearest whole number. -17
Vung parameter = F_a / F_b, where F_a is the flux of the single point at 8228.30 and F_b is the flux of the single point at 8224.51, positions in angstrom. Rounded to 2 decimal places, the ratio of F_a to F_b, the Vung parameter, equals 1.04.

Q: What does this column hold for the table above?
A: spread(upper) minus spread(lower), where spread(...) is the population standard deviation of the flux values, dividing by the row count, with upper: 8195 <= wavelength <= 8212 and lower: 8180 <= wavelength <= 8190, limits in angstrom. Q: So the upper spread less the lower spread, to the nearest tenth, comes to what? -0.5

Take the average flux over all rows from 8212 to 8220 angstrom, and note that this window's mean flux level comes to 269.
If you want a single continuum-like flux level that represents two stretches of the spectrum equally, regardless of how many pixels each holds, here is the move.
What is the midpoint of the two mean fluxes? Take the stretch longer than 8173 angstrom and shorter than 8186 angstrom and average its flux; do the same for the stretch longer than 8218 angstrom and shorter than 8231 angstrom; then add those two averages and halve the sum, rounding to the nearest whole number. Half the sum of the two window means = 279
